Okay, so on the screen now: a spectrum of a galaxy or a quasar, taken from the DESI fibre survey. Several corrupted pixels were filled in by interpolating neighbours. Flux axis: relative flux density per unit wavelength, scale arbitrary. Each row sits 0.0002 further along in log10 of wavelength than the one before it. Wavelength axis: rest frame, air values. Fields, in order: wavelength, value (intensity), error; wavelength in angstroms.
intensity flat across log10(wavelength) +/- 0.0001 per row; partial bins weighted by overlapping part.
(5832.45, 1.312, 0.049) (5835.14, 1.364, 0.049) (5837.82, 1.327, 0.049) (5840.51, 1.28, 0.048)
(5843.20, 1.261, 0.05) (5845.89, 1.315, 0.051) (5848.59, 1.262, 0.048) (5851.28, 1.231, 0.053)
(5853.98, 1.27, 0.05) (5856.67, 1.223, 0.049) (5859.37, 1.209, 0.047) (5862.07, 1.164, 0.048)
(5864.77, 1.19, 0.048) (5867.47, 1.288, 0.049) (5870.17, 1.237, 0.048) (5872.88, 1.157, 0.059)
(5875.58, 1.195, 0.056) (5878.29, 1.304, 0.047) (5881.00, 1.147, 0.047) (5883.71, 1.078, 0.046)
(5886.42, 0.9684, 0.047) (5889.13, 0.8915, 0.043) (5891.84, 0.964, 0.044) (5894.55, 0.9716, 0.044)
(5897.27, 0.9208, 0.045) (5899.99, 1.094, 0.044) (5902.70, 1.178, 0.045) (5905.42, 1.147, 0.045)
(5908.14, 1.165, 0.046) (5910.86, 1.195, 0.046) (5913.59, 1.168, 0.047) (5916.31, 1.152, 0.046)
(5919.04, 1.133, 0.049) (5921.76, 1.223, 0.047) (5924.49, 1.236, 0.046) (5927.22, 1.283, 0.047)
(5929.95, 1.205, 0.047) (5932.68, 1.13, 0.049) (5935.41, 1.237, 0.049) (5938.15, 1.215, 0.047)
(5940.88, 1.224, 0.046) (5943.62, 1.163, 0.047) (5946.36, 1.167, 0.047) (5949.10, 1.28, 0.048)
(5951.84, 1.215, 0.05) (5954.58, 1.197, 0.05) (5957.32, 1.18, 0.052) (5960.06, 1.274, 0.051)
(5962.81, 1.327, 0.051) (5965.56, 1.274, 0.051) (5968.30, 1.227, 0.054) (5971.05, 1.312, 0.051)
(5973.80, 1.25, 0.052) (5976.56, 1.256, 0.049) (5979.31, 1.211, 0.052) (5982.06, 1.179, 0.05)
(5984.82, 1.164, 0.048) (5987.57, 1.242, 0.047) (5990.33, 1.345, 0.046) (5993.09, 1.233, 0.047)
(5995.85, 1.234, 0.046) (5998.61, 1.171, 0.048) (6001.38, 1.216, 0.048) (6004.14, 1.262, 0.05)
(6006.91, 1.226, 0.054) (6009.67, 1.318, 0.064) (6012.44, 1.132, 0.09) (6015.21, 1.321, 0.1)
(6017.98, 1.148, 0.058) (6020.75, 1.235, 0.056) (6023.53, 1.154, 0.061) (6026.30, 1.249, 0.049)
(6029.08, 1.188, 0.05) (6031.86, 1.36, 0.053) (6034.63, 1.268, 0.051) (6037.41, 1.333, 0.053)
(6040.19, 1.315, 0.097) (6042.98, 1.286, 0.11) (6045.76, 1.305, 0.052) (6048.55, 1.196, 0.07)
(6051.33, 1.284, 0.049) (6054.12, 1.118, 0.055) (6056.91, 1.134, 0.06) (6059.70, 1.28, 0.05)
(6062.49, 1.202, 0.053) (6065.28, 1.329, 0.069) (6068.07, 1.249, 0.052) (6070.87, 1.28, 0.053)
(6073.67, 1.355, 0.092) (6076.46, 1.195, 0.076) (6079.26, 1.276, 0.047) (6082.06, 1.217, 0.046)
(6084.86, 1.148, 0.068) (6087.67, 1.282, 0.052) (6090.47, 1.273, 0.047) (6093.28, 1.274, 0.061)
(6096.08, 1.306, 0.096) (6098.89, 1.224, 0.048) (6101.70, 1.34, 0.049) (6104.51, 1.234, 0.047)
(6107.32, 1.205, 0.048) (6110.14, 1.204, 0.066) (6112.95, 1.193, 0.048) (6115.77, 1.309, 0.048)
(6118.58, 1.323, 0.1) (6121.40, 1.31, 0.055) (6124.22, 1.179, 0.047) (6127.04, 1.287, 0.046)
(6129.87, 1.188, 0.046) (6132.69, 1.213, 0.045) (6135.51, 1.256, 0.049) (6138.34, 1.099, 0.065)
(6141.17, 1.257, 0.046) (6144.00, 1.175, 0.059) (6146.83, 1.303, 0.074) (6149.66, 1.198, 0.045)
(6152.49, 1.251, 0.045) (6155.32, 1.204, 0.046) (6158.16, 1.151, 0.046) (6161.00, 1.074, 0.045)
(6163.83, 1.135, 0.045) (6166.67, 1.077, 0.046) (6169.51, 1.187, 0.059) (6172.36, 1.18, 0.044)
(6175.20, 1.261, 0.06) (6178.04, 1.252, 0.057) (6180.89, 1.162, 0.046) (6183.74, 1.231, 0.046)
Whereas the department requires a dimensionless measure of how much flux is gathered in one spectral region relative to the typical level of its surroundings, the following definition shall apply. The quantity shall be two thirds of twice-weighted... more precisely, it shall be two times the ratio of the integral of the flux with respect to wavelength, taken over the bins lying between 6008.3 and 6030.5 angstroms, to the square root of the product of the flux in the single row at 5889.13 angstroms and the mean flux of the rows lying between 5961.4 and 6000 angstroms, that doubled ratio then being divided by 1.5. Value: 34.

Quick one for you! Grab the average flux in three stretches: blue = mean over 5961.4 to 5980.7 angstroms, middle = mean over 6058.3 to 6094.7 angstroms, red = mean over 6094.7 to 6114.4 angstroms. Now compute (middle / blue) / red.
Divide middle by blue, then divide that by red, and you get 0.80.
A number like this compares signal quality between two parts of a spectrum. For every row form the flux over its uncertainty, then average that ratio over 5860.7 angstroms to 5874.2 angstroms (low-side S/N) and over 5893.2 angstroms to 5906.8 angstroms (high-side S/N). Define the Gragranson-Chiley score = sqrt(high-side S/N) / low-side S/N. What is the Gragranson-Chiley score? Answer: 0.202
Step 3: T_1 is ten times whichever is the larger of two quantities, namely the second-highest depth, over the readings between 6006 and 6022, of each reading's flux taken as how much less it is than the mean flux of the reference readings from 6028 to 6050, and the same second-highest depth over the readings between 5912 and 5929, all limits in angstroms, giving 1.3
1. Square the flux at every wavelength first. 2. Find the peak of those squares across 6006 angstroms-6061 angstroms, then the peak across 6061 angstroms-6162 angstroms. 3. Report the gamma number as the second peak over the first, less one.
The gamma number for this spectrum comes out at -0.01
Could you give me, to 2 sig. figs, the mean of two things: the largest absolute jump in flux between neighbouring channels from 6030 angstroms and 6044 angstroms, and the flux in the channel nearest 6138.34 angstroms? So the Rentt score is 0.60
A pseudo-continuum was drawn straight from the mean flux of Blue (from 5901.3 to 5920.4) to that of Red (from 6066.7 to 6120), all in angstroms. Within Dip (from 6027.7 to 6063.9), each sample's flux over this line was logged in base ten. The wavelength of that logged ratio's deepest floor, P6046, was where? 6054.12 angstroms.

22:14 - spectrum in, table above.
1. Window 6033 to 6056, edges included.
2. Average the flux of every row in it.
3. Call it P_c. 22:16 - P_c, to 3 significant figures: 1.26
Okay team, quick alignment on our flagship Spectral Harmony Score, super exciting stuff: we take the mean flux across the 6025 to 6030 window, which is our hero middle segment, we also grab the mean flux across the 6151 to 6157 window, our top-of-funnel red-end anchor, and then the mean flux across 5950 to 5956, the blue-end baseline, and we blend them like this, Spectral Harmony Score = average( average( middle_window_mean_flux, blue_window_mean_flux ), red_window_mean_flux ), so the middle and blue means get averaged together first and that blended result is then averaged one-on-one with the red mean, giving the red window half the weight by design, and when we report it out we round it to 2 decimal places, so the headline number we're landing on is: 1.22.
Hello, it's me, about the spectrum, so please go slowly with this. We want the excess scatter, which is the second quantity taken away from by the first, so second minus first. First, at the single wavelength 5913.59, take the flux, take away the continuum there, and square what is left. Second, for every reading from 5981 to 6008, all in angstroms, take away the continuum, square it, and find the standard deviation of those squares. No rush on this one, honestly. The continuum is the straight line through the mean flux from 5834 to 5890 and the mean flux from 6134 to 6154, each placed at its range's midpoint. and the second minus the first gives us 0.003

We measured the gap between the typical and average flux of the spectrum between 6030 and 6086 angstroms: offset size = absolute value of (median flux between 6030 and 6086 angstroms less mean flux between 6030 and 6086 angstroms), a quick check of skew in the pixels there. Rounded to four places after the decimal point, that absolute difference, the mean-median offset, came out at 0.0215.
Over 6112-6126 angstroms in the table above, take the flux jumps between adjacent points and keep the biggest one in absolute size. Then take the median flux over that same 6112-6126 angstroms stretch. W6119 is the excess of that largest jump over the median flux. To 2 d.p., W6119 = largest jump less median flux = -1.18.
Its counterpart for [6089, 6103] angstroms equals -1.16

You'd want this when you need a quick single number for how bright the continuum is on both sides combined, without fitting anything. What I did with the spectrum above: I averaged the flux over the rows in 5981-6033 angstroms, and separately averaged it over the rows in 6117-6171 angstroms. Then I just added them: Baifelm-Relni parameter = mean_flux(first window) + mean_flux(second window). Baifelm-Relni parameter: 2.43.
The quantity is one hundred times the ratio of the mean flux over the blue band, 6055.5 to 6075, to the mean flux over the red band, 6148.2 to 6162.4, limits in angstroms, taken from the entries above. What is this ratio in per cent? 107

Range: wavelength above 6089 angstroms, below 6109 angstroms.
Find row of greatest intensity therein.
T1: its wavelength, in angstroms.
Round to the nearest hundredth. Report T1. 6101.70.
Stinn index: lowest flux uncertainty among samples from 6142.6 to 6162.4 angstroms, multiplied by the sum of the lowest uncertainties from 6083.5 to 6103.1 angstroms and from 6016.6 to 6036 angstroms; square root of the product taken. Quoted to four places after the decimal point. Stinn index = 0.0657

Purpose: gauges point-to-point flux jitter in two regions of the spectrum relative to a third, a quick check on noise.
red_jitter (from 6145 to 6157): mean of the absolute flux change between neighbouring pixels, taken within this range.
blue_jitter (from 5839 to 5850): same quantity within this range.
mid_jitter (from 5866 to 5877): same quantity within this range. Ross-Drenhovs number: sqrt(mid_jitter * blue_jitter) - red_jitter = -0.020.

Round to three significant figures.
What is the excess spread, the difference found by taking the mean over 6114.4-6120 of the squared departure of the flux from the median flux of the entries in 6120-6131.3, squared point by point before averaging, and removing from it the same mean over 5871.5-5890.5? -0.0279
